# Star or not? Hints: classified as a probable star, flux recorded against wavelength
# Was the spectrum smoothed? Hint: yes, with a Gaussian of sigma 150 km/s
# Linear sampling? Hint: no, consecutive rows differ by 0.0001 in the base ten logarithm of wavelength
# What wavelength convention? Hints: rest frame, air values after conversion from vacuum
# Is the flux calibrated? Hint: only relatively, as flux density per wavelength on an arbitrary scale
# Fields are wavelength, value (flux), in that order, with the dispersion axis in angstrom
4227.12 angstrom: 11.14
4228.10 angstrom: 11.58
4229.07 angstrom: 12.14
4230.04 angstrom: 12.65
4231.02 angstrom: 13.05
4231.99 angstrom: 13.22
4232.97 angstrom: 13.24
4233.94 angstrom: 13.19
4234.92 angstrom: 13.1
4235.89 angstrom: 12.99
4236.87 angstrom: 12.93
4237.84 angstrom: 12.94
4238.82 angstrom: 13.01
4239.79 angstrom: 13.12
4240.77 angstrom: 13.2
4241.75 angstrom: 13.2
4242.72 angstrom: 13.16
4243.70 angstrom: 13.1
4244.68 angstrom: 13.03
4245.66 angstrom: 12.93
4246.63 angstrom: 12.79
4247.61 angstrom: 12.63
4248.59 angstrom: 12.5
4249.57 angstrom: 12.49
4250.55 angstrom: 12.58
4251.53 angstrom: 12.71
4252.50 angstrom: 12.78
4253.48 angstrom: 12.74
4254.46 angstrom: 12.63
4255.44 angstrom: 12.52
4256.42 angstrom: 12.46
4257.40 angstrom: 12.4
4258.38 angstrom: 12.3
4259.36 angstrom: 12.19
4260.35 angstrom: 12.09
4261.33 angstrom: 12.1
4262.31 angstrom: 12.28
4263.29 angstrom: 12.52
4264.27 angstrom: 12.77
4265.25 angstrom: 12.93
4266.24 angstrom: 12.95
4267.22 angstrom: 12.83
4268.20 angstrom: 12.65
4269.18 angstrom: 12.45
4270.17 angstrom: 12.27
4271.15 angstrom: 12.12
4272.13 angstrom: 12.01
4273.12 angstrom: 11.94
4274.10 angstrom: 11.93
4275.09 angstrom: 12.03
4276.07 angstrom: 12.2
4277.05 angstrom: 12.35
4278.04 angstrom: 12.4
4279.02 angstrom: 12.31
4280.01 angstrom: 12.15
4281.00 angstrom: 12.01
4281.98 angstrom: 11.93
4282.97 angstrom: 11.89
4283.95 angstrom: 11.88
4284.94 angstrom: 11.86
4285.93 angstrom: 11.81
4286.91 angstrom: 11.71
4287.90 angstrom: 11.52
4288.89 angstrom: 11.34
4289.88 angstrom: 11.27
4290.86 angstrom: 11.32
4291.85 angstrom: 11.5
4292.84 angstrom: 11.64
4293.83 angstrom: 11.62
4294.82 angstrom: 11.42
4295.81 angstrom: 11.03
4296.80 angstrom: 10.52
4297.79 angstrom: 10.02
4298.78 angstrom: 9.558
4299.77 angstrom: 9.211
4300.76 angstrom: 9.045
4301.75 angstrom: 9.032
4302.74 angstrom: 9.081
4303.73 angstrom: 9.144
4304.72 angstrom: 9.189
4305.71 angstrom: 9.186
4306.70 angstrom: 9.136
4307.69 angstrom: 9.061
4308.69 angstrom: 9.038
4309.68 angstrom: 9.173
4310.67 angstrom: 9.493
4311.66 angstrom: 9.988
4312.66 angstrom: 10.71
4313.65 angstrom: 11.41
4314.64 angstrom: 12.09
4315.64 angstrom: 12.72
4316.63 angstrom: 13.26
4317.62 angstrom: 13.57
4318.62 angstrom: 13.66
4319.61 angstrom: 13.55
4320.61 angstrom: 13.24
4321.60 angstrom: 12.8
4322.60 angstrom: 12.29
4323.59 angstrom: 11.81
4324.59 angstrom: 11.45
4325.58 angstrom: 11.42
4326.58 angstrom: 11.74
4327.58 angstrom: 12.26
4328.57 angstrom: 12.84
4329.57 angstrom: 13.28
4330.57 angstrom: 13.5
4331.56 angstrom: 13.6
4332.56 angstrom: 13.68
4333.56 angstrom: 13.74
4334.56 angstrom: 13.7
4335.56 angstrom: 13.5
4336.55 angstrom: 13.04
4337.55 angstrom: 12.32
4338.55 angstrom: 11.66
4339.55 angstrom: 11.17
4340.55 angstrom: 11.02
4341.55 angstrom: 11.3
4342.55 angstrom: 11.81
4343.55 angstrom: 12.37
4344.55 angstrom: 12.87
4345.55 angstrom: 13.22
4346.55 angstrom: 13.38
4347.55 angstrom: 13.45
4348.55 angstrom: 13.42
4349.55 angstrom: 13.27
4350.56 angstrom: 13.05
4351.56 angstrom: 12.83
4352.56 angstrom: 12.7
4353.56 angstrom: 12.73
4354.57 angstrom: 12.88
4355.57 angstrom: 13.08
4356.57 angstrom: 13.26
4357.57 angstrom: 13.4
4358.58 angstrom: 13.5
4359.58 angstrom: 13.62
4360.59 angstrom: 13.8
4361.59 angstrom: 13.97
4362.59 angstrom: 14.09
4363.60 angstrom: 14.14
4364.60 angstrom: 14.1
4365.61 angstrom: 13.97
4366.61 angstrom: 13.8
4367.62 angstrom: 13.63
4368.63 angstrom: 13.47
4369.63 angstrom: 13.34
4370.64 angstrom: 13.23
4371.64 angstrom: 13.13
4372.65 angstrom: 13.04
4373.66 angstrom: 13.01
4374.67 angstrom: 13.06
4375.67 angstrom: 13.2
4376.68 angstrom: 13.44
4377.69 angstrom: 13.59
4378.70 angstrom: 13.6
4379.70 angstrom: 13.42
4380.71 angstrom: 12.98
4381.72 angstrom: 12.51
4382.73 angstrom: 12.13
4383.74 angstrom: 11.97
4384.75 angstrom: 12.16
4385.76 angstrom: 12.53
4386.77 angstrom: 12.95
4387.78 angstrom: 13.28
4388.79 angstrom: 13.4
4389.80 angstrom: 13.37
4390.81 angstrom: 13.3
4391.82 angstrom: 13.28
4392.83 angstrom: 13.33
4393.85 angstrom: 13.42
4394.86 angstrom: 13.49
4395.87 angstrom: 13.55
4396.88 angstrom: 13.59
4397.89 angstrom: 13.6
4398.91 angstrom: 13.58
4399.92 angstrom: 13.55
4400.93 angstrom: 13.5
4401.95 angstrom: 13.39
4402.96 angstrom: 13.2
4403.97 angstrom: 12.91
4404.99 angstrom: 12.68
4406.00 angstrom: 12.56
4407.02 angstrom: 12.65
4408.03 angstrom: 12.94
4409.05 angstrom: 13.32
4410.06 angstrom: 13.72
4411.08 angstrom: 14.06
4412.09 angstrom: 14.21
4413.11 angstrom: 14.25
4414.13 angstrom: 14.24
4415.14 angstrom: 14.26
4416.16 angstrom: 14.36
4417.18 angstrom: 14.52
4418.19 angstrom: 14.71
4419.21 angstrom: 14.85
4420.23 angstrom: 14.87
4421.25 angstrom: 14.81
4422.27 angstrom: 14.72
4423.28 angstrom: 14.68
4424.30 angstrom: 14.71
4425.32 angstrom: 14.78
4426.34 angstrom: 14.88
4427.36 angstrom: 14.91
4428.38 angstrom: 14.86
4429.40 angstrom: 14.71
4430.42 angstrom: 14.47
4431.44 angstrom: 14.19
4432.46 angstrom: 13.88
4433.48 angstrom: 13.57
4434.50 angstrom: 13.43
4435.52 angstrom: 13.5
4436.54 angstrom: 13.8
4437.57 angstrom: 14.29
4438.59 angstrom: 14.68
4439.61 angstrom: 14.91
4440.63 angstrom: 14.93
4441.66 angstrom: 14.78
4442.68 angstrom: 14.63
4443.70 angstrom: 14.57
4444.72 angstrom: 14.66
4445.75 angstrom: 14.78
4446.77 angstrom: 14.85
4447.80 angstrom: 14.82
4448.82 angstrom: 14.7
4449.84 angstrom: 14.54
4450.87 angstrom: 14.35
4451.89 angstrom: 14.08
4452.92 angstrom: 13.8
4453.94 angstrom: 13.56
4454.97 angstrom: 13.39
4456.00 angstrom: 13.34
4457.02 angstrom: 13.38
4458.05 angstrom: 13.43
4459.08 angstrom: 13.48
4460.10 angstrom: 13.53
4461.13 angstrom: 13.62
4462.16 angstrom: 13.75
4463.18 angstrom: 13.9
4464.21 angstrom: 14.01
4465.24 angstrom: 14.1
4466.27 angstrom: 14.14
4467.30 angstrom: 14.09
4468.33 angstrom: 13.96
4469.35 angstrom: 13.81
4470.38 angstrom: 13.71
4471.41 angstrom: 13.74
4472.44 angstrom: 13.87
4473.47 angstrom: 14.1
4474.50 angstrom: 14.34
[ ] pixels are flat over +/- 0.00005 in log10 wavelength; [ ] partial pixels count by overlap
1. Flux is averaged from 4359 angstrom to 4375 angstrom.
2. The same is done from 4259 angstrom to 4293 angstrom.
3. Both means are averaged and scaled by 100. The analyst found 1284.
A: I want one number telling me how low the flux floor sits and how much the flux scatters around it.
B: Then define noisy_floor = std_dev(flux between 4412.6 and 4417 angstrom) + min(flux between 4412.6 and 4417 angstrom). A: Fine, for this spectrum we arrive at 14.3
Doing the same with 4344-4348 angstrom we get 13.1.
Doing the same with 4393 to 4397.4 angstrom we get 13.5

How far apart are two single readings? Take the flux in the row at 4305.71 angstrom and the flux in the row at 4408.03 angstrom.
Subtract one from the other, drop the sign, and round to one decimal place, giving 3.8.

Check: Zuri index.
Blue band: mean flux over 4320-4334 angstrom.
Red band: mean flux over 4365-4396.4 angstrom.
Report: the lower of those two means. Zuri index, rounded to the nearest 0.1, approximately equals 12.7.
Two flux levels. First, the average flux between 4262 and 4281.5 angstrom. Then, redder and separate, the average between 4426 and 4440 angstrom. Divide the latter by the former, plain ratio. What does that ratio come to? 1.16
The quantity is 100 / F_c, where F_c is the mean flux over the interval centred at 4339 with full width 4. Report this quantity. 8.7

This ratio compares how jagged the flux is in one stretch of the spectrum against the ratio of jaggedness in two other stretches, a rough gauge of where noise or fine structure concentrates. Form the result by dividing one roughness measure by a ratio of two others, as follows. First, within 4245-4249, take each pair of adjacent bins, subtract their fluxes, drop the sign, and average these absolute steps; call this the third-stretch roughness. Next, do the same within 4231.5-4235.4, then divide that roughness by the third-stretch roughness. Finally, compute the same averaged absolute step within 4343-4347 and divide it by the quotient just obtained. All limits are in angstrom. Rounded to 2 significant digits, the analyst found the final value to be 0.90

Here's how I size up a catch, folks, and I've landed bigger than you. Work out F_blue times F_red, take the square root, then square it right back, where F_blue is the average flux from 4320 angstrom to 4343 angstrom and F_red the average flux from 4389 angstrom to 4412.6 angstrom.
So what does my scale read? 167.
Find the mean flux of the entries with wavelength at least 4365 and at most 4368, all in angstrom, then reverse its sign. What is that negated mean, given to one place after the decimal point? -13.8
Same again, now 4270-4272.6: -12.1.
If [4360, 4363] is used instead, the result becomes -14.0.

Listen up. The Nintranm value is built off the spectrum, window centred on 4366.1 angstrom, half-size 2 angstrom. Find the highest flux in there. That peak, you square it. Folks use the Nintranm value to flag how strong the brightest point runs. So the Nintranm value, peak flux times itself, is 199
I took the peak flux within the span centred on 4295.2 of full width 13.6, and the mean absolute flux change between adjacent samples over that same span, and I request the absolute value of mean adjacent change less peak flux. 11.4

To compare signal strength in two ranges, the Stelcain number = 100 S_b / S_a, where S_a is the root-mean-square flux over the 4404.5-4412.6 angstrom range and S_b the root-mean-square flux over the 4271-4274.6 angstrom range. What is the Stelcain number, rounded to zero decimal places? 90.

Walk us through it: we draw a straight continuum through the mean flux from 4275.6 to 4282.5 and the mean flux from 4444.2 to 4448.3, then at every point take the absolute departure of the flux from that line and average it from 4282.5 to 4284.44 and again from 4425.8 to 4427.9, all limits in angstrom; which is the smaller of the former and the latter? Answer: 0.4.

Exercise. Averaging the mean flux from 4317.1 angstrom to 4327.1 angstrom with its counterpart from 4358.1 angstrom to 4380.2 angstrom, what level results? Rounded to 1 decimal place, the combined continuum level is 13.1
